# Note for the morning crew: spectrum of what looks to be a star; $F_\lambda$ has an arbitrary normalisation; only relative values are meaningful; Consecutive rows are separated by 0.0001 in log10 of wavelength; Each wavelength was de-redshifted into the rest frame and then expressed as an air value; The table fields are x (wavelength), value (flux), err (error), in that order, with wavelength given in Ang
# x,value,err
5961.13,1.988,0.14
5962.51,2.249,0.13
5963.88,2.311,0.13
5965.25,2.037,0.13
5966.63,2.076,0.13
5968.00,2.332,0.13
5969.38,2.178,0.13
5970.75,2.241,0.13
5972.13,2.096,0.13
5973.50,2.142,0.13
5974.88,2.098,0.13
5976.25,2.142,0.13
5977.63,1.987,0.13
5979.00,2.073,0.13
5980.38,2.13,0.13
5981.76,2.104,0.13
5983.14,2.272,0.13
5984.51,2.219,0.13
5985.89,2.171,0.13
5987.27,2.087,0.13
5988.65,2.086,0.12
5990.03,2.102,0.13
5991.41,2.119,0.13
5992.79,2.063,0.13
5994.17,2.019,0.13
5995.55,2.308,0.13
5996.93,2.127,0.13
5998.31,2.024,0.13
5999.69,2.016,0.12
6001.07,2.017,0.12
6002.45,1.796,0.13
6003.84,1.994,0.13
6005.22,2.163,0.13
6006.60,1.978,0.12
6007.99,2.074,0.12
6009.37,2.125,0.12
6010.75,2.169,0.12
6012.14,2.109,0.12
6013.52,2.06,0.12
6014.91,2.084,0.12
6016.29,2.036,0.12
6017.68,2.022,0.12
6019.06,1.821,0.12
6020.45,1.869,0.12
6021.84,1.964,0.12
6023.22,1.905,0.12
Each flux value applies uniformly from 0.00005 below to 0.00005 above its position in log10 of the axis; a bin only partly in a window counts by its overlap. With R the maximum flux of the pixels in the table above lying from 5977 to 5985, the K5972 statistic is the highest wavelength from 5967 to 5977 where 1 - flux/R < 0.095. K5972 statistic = 5976.25 Ang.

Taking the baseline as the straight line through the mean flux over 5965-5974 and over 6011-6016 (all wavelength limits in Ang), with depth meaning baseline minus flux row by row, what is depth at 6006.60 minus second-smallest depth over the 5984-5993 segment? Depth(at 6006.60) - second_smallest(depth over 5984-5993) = 0.16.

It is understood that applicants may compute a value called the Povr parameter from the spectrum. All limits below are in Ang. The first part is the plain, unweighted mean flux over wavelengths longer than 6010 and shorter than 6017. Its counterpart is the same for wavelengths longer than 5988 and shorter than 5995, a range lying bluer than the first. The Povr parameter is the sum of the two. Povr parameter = 4.17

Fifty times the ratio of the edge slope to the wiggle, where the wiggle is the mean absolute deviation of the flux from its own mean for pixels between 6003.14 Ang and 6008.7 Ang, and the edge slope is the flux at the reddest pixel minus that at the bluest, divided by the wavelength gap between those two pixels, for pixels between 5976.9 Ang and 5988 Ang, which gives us 8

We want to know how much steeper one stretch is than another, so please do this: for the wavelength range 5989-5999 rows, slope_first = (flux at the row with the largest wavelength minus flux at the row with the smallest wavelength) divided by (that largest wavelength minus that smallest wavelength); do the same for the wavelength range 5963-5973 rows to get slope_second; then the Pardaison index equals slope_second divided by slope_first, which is 2.8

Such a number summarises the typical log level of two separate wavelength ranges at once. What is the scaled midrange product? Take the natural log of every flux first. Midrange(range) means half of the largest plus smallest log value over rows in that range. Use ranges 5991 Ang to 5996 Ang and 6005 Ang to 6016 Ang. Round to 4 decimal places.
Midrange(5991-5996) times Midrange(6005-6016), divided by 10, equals 0.0560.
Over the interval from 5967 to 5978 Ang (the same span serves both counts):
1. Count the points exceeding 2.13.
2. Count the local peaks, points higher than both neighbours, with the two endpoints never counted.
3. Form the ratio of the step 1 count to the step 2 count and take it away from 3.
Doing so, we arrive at 1.3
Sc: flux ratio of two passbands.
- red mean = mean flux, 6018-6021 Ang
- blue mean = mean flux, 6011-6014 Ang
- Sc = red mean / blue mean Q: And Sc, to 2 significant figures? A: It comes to 0.89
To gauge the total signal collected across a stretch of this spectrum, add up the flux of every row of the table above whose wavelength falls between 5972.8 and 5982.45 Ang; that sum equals 14.7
